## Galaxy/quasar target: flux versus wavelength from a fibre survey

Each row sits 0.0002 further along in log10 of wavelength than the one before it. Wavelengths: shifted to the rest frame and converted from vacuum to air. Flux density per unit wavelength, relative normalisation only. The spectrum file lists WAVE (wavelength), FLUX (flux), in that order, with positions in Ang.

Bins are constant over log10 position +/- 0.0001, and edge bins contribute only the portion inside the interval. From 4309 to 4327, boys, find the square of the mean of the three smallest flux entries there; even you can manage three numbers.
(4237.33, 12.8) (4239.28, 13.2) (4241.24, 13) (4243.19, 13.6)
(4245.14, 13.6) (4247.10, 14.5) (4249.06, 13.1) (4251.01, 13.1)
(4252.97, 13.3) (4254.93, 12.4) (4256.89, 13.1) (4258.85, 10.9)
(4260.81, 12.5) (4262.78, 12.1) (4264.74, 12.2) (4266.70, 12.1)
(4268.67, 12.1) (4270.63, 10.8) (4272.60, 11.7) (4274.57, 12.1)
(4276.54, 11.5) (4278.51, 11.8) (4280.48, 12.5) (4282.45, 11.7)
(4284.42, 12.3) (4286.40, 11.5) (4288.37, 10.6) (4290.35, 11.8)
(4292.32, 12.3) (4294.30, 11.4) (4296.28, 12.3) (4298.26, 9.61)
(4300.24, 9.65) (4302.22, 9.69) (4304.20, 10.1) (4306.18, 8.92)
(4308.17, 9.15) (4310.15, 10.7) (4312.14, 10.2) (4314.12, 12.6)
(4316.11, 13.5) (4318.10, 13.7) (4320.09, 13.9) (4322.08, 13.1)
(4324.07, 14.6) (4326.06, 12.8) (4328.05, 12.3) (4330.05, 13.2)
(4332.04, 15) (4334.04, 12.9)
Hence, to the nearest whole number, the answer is 125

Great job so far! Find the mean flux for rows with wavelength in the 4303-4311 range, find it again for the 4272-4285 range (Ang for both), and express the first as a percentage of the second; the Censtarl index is 81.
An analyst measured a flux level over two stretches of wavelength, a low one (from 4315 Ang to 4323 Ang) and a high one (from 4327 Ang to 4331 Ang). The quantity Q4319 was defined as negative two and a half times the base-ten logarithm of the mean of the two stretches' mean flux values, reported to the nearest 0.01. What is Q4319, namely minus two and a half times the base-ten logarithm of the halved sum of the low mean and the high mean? -2.80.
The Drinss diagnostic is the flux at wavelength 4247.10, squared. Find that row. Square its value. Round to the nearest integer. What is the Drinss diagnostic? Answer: 210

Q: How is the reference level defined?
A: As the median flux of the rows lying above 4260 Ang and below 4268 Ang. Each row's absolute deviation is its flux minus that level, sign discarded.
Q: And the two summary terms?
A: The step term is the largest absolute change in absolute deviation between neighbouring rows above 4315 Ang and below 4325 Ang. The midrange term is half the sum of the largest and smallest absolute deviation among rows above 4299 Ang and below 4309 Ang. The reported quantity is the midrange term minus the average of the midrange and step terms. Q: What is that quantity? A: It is 0.57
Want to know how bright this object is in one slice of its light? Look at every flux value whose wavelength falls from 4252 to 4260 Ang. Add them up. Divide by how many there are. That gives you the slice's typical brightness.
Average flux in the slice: 12.4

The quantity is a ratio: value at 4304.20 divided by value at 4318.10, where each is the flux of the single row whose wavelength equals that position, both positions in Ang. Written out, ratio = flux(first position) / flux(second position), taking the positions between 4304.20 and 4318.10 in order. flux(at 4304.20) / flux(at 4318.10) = 0.74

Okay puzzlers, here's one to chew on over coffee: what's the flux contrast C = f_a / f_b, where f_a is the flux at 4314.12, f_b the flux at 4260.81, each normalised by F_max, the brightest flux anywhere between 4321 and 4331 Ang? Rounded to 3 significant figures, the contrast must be 1.01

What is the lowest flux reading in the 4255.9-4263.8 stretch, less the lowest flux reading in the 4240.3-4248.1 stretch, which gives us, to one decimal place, -2.1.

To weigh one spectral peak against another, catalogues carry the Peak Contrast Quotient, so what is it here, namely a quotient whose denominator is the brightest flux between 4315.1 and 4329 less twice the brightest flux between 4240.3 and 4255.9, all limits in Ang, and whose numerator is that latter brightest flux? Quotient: -1.01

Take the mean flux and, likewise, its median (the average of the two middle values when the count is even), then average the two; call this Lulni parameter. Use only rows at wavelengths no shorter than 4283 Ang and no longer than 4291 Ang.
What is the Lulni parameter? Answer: 11.6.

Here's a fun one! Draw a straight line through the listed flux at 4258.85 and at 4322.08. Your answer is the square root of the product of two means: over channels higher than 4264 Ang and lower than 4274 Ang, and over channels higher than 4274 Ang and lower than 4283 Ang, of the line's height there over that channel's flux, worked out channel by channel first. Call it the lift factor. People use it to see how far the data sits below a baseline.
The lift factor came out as 0.96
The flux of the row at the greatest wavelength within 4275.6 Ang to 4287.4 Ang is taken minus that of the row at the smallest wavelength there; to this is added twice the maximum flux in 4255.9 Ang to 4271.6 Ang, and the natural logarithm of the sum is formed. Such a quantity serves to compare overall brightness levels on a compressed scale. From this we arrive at 3.27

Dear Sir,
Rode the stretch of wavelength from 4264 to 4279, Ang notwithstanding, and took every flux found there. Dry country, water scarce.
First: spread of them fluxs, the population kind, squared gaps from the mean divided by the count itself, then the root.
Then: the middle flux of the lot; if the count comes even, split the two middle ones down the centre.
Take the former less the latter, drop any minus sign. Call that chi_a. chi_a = 11.5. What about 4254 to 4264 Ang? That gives 11.7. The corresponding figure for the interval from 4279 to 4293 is 11.2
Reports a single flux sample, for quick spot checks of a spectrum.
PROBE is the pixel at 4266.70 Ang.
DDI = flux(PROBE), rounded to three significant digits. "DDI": 12.1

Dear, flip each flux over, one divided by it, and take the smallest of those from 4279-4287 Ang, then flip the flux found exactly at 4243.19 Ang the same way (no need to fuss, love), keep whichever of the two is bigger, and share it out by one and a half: 0.053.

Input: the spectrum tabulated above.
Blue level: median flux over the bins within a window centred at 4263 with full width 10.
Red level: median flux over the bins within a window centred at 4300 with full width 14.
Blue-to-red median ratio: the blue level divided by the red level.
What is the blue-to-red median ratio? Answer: 1.25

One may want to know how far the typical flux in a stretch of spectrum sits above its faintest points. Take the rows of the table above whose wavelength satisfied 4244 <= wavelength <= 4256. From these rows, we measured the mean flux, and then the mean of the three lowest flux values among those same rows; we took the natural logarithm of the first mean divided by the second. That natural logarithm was 0.036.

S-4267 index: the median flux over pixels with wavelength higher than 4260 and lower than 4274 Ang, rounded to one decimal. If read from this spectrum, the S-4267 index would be 12.1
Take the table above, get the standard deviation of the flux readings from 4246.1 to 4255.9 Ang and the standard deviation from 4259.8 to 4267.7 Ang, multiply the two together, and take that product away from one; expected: 0.9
